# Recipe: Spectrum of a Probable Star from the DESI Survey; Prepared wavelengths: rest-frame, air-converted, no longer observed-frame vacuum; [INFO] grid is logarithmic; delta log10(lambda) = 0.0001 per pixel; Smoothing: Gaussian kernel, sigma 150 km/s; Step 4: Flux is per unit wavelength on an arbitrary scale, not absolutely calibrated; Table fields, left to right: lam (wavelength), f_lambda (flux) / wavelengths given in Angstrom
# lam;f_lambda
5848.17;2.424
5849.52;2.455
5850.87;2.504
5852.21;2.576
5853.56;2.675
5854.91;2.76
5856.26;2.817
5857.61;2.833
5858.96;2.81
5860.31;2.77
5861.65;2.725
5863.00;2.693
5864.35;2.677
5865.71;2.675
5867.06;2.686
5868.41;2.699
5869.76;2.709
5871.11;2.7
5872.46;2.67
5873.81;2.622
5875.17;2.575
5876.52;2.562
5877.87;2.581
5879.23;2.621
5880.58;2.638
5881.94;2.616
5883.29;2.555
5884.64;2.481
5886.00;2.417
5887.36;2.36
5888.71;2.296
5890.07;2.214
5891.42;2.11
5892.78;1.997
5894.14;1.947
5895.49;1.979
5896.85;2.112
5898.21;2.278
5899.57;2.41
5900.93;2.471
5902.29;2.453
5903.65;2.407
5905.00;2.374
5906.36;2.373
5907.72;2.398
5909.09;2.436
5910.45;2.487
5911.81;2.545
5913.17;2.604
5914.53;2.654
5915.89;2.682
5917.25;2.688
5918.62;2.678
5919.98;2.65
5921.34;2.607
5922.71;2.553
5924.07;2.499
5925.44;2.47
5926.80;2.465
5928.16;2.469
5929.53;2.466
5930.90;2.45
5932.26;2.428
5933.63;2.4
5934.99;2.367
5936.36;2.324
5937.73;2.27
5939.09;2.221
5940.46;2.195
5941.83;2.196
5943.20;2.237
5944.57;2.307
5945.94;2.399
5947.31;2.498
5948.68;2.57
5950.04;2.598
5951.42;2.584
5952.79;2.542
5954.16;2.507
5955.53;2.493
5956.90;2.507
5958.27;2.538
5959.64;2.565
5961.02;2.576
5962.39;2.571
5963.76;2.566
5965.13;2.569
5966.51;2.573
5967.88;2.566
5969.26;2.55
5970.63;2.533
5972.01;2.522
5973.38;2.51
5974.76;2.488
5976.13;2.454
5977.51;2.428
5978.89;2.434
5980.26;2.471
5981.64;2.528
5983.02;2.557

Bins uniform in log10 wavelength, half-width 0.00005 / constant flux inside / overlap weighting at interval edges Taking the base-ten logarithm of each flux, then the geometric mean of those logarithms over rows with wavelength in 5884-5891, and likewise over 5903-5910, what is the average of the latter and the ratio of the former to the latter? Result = 0.68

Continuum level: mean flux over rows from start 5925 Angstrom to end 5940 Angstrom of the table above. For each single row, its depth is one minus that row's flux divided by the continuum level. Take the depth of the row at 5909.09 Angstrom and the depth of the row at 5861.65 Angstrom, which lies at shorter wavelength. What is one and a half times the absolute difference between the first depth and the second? 0.18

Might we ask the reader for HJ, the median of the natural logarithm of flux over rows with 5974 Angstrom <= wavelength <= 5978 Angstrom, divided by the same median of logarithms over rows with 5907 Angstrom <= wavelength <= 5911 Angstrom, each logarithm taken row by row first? 1.01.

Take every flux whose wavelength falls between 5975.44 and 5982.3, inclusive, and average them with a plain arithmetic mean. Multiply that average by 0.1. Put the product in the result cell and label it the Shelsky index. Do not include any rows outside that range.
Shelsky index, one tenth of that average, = 0.246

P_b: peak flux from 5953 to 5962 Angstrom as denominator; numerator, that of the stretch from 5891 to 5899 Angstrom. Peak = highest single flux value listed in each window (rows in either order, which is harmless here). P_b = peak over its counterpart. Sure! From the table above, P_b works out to 0.88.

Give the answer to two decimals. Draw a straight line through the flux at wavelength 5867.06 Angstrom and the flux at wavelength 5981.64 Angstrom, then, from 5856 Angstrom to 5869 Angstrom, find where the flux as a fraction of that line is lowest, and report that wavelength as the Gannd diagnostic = 5865.71 Angstrom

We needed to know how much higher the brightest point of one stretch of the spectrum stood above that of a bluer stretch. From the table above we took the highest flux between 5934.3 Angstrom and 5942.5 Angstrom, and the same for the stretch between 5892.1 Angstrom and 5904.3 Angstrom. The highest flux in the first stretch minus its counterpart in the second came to -0.10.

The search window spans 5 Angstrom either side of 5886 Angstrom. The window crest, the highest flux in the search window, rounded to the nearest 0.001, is 2.616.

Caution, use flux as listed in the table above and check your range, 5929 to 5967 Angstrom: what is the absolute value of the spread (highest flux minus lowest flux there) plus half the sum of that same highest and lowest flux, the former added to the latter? 2.8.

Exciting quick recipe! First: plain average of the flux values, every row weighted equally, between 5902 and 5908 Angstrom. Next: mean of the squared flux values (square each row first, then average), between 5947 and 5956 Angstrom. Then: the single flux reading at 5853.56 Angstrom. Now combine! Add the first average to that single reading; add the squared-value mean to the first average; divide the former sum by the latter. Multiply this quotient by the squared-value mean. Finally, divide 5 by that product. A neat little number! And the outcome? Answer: 1.35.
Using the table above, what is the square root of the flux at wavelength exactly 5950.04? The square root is 1.61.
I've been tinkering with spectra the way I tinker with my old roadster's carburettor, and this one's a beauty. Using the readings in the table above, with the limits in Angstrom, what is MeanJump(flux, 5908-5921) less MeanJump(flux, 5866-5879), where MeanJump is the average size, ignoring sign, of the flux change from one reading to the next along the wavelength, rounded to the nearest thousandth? 0.013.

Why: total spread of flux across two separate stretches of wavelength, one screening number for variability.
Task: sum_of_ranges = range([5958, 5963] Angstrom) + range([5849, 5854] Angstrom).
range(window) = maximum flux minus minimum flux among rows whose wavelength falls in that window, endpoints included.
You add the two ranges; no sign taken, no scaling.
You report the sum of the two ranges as 0.26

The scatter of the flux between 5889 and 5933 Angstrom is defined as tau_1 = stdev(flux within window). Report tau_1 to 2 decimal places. 0.20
